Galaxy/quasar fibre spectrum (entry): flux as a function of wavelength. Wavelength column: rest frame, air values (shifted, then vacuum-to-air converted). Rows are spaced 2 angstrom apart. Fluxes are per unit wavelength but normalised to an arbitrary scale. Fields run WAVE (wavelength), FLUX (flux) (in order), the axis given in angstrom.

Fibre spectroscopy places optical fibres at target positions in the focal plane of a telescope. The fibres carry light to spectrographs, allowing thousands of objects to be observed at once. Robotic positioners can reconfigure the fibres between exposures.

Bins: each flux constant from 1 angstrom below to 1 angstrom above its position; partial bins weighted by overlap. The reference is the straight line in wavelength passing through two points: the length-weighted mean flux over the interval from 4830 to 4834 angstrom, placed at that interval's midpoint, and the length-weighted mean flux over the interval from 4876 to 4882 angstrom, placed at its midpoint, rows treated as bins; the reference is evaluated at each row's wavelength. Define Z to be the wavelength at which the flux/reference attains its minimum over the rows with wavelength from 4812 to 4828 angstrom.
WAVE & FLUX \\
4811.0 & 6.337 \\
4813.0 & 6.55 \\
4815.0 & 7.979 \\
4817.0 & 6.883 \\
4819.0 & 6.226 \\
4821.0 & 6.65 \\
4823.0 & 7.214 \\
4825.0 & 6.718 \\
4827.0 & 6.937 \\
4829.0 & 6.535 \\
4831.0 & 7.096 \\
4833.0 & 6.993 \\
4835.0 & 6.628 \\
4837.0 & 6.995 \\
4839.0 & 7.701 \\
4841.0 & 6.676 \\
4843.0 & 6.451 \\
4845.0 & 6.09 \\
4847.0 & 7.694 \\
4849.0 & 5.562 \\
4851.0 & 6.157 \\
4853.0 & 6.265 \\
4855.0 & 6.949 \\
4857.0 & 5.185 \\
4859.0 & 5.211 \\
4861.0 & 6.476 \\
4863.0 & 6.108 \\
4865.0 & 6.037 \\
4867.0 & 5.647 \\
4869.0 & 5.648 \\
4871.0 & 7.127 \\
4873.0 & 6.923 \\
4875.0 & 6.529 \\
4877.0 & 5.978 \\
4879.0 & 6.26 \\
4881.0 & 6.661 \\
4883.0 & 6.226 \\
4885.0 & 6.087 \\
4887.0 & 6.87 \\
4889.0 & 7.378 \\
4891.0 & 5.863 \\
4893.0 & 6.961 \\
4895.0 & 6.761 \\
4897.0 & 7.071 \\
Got 4819.0 angstrom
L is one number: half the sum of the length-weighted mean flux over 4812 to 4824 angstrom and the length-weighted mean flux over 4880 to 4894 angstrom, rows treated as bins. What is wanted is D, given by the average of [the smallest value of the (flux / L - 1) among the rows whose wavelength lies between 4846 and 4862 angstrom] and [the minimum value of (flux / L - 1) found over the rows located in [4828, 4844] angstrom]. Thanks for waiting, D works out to -0.14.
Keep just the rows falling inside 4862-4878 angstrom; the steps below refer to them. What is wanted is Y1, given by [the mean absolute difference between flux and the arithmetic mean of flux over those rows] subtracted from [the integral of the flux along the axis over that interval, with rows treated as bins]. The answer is 100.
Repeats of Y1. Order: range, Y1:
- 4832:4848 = 110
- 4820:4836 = 109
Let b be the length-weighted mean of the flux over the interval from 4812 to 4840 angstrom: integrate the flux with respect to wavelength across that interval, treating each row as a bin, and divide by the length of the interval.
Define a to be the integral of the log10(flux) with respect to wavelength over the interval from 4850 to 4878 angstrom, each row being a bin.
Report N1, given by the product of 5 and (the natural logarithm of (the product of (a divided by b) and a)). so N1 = 21.3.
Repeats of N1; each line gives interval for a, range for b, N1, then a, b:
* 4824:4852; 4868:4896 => 22.0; 23.1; 6.52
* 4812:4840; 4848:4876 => 22.5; 23.5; 6.13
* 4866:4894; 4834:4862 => 21.9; 22.6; 6.43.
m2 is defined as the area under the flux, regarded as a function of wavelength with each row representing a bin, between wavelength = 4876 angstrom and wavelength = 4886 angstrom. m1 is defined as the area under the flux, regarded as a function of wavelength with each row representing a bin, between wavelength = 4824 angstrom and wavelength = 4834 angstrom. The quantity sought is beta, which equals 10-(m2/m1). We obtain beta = 9.09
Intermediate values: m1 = 69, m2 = 62.4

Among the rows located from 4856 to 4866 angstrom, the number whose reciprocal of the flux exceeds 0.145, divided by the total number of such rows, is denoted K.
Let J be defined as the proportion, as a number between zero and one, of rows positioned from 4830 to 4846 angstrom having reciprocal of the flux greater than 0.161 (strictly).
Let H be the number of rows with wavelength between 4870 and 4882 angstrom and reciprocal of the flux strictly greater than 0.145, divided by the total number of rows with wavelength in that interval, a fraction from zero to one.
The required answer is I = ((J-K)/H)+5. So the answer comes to 3.7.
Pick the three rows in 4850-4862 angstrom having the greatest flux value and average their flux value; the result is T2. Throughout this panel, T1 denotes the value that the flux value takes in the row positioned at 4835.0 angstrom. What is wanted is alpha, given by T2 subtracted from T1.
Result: 0.1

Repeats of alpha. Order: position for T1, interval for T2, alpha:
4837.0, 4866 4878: 0.1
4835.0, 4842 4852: -0.1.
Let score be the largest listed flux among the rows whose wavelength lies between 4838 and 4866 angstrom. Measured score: 7.701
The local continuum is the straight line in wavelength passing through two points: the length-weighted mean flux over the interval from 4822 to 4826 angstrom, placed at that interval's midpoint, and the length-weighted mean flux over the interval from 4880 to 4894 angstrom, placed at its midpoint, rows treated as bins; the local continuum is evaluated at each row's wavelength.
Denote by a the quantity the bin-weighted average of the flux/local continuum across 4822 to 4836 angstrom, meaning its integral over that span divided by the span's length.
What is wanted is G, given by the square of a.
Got 0.98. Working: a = 0.99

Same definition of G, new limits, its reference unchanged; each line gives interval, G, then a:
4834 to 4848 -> 1.01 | 1.00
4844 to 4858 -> 0.85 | 0.92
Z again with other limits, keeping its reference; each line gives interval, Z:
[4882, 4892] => 4891.0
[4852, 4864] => 4857.0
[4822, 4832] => 4829.0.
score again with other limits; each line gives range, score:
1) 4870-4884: 7.127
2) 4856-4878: 7.127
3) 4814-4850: 7.979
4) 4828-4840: 7.701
